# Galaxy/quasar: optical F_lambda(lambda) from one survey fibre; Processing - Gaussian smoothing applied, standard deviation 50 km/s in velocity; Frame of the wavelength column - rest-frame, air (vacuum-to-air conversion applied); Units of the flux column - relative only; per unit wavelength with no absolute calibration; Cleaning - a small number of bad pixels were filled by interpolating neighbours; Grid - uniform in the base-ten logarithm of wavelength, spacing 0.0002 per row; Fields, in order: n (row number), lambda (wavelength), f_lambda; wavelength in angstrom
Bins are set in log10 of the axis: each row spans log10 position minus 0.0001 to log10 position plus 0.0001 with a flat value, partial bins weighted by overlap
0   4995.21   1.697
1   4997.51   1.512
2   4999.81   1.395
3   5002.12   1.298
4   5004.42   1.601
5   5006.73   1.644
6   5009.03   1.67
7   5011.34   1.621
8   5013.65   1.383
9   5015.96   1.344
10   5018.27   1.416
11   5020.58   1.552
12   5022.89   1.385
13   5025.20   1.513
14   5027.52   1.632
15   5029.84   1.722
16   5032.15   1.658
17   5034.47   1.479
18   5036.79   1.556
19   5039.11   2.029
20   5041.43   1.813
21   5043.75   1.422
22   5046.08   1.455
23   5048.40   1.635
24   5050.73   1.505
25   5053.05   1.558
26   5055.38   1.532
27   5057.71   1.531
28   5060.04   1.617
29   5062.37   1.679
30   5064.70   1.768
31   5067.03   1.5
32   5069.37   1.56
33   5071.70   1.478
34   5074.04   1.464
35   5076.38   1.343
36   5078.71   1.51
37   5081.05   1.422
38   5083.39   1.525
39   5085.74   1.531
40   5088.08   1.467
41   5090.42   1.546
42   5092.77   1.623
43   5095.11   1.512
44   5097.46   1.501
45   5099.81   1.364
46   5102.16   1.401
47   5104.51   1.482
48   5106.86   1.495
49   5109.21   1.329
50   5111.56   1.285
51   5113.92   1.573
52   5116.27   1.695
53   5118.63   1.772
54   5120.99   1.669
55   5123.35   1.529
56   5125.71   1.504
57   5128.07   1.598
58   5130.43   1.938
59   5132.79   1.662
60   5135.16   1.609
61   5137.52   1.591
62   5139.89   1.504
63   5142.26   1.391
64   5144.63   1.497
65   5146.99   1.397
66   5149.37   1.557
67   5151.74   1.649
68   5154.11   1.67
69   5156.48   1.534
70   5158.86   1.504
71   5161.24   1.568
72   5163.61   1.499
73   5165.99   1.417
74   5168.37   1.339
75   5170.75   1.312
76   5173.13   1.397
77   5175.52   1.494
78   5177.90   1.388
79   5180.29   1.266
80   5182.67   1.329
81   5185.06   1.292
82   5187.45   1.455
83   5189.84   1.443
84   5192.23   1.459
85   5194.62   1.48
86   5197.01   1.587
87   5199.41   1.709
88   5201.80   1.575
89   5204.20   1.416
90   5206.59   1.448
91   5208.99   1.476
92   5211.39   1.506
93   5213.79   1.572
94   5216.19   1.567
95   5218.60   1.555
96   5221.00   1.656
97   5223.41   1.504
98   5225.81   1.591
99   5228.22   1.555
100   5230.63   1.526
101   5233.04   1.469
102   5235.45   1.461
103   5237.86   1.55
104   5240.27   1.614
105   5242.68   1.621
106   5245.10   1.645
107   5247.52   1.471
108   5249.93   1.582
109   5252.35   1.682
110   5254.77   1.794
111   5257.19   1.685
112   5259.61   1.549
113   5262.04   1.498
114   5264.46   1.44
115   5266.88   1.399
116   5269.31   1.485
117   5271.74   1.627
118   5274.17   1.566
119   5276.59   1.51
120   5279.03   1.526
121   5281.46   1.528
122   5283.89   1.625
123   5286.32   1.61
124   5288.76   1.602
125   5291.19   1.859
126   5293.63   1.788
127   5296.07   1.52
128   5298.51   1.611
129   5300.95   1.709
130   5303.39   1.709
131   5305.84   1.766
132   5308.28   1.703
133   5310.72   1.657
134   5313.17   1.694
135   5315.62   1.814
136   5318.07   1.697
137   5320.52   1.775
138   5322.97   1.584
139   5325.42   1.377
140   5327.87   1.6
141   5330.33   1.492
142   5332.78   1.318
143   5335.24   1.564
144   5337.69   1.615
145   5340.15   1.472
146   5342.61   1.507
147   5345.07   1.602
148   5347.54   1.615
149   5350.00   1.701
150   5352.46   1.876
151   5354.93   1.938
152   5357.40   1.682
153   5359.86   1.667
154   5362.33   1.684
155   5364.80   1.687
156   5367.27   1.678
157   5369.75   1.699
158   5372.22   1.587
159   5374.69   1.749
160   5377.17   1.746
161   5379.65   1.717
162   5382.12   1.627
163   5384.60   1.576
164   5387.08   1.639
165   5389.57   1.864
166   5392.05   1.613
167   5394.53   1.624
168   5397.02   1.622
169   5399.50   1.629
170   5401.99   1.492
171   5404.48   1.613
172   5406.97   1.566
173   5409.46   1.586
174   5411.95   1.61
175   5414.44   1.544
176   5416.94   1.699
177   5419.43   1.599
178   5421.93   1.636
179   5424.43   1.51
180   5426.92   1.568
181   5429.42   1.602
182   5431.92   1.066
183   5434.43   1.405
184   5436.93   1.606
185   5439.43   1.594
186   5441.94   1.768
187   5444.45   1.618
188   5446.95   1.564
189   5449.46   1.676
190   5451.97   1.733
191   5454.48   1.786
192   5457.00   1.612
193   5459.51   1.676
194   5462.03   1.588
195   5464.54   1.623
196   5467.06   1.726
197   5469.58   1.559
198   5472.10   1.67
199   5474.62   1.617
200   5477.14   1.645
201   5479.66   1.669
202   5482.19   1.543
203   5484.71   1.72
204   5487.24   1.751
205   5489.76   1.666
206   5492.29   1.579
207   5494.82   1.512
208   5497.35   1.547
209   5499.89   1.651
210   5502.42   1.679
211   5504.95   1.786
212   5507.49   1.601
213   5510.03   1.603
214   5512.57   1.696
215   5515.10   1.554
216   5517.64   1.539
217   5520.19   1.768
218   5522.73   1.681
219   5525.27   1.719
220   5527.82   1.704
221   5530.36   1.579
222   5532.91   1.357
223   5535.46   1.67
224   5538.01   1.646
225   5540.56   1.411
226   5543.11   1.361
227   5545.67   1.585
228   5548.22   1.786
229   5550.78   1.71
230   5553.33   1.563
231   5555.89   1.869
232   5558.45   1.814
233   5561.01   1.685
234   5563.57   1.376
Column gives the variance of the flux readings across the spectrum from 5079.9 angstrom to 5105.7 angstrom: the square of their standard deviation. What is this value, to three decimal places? 0.005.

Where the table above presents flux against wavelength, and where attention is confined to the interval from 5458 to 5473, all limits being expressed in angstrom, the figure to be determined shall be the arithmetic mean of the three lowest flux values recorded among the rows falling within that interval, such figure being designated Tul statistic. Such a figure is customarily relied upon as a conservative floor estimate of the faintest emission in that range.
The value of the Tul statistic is 1.59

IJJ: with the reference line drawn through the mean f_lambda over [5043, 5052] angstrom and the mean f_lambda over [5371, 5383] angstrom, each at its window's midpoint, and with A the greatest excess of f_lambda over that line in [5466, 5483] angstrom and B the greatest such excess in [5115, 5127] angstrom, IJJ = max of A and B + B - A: 0.5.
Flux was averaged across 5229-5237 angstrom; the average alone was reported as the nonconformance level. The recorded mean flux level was 1.49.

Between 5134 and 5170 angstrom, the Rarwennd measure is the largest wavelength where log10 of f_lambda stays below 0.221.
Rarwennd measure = 5168.37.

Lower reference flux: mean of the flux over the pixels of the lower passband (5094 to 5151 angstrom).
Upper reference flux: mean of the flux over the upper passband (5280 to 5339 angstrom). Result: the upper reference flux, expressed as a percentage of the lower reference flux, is 106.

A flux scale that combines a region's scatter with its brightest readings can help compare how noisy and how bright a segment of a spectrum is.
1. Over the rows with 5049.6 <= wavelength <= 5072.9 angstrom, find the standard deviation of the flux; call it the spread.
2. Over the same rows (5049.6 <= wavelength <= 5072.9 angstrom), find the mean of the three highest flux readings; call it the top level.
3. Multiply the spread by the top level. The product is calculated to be 0.15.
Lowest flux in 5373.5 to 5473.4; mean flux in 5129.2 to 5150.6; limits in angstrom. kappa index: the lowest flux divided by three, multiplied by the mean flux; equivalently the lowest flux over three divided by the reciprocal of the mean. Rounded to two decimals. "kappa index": 0.56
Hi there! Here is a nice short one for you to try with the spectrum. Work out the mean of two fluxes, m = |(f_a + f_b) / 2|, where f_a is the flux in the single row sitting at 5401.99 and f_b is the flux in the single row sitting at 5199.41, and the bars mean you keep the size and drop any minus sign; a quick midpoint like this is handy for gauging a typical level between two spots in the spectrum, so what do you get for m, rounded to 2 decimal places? 1.60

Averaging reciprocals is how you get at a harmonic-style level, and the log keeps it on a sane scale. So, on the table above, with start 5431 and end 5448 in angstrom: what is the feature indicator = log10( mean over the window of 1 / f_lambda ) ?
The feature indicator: -0.17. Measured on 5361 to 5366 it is -0.23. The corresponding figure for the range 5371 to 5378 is -0.23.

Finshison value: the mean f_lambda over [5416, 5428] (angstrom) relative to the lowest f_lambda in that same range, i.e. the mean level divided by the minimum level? 1.06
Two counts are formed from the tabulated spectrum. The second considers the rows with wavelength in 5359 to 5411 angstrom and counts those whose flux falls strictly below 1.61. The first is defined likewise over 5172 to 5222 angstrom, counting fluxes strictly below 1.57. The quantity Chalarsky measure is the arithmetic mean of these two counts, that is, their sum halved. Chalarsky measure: 10.5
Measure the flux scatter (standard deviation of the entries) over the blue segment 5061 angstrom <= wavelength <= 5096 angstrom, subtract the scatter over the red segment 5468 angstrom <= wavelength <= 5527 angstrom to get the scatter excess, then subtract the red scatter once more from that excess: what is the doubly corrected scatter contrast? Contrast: -0.055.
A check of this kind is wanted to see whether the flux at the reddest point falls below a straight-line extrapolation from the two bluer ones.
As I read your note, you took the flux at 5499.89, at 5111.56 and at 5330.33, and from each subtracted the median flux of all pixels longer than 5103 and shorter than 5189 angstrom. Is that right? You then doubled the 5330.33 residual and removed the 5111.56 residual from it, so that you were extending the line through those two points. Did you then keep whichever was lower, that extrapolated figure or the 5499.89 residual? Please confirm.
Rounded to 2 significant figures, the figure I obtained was 0.15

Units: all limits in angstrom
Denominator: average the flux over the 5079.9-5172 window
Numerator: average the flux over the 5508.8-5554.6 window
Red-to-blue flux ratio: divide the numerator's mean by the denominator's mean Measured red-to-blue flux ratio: 1.05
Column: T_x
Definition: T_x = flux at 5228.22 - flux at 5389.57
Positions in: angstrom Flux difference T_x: -0.31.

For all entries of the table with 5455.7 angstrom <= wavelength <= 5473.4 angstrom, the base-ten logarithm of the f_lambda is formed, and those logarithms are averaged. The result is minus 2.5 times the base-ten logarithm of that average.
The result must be 1.68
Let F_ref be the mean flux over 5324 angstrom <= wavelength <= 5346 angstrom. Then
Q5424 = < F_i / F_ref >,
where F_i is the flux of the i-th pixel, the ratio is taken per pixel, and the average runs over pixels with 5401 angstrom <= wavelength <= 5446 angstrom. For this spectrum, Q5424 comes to 1.04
